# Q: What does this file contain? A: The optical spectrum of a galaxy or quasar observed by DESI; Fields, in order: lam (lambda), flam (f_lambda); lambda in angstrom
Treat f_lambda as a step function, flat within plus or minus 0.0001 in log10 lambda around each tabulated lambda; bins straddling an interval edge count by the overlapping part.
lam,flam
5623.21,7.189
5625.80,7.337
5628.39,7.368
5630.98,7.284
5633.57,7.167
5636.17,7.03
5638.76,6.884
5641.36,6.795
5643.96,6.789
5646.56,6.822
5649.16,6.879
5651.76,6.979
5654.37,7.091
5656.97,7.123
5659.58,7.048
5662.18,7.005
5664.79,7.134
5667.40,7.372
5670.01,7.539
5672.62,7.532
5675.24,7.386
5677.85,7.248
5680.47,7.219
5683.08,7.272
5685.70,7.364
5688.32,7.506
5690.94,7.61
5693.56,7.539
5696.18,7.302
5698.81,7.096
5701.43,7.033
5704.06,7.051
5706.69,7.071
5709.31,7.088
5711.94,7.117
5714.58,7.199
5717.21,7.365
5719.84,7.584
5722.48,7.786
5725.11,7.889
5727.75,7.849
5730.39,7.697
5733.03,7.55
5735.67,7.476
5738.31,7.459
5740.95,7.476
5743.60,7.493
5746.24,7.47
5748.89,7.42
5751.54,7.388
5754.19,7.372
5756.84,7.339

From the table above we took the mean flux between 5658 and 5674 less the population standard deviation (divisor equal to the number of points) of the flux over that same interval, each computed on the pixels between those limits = 7.05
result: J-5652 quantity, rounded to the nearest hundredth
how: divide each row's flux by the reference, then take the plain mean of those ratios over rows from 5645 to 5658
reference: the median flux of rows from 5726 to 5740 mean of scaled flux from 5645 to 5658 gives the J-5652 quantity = 0.92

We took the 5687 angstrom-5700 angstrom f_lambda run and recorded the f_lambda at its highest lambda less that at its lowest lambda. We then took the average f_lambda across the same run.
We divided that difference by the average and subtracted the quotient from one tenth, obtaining 0.16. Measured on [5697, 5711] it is 0.10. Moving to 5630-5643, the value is 0.17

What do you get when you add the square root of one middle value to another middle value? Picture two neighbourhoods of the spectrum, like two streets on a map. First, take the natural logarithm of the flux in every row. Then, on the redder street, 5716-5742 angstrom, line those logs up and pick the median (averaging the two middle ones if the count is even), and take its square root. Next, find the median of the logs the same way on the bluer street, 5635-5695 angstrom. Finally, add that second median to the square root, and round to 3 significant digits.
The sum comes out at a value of 3.39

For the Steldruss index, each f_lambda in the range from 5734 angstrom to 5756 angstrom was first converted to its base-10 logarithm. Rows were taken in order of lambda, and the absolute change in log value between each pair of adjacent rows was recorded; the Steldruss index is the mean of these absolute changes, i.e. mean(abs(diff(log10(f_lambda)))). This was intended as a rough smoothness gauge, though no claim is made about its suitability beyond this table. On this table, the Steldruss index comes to 0.0014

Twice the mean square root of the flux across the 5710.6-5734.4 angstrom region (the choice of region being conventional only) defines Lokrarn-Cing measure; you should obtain 5.50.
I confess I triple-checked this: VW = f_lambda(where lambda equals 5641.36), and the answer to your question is 6.795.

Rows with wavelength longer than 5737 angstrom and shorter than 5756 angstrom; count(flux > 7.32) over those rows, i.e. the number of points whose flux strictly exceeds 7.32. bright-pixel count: 7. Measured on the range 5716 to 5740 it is 9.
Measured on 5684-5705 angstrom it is 4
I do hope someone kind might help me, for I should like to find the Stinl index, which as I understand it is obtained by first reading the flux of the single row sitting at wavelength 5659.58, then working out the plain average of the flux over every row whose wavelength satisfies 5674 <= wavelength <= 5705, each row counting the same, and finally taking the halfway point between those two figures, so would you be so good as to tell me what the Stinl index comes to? 7.18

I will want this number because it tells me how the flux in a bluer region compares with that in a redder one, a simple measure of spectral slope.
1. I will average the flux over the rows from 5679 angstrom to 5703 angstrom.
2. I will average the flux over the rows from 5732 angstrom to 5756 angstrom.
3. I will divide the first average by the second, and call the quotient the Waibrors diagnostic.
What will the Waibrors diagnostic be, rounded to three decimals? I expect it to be 0.983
